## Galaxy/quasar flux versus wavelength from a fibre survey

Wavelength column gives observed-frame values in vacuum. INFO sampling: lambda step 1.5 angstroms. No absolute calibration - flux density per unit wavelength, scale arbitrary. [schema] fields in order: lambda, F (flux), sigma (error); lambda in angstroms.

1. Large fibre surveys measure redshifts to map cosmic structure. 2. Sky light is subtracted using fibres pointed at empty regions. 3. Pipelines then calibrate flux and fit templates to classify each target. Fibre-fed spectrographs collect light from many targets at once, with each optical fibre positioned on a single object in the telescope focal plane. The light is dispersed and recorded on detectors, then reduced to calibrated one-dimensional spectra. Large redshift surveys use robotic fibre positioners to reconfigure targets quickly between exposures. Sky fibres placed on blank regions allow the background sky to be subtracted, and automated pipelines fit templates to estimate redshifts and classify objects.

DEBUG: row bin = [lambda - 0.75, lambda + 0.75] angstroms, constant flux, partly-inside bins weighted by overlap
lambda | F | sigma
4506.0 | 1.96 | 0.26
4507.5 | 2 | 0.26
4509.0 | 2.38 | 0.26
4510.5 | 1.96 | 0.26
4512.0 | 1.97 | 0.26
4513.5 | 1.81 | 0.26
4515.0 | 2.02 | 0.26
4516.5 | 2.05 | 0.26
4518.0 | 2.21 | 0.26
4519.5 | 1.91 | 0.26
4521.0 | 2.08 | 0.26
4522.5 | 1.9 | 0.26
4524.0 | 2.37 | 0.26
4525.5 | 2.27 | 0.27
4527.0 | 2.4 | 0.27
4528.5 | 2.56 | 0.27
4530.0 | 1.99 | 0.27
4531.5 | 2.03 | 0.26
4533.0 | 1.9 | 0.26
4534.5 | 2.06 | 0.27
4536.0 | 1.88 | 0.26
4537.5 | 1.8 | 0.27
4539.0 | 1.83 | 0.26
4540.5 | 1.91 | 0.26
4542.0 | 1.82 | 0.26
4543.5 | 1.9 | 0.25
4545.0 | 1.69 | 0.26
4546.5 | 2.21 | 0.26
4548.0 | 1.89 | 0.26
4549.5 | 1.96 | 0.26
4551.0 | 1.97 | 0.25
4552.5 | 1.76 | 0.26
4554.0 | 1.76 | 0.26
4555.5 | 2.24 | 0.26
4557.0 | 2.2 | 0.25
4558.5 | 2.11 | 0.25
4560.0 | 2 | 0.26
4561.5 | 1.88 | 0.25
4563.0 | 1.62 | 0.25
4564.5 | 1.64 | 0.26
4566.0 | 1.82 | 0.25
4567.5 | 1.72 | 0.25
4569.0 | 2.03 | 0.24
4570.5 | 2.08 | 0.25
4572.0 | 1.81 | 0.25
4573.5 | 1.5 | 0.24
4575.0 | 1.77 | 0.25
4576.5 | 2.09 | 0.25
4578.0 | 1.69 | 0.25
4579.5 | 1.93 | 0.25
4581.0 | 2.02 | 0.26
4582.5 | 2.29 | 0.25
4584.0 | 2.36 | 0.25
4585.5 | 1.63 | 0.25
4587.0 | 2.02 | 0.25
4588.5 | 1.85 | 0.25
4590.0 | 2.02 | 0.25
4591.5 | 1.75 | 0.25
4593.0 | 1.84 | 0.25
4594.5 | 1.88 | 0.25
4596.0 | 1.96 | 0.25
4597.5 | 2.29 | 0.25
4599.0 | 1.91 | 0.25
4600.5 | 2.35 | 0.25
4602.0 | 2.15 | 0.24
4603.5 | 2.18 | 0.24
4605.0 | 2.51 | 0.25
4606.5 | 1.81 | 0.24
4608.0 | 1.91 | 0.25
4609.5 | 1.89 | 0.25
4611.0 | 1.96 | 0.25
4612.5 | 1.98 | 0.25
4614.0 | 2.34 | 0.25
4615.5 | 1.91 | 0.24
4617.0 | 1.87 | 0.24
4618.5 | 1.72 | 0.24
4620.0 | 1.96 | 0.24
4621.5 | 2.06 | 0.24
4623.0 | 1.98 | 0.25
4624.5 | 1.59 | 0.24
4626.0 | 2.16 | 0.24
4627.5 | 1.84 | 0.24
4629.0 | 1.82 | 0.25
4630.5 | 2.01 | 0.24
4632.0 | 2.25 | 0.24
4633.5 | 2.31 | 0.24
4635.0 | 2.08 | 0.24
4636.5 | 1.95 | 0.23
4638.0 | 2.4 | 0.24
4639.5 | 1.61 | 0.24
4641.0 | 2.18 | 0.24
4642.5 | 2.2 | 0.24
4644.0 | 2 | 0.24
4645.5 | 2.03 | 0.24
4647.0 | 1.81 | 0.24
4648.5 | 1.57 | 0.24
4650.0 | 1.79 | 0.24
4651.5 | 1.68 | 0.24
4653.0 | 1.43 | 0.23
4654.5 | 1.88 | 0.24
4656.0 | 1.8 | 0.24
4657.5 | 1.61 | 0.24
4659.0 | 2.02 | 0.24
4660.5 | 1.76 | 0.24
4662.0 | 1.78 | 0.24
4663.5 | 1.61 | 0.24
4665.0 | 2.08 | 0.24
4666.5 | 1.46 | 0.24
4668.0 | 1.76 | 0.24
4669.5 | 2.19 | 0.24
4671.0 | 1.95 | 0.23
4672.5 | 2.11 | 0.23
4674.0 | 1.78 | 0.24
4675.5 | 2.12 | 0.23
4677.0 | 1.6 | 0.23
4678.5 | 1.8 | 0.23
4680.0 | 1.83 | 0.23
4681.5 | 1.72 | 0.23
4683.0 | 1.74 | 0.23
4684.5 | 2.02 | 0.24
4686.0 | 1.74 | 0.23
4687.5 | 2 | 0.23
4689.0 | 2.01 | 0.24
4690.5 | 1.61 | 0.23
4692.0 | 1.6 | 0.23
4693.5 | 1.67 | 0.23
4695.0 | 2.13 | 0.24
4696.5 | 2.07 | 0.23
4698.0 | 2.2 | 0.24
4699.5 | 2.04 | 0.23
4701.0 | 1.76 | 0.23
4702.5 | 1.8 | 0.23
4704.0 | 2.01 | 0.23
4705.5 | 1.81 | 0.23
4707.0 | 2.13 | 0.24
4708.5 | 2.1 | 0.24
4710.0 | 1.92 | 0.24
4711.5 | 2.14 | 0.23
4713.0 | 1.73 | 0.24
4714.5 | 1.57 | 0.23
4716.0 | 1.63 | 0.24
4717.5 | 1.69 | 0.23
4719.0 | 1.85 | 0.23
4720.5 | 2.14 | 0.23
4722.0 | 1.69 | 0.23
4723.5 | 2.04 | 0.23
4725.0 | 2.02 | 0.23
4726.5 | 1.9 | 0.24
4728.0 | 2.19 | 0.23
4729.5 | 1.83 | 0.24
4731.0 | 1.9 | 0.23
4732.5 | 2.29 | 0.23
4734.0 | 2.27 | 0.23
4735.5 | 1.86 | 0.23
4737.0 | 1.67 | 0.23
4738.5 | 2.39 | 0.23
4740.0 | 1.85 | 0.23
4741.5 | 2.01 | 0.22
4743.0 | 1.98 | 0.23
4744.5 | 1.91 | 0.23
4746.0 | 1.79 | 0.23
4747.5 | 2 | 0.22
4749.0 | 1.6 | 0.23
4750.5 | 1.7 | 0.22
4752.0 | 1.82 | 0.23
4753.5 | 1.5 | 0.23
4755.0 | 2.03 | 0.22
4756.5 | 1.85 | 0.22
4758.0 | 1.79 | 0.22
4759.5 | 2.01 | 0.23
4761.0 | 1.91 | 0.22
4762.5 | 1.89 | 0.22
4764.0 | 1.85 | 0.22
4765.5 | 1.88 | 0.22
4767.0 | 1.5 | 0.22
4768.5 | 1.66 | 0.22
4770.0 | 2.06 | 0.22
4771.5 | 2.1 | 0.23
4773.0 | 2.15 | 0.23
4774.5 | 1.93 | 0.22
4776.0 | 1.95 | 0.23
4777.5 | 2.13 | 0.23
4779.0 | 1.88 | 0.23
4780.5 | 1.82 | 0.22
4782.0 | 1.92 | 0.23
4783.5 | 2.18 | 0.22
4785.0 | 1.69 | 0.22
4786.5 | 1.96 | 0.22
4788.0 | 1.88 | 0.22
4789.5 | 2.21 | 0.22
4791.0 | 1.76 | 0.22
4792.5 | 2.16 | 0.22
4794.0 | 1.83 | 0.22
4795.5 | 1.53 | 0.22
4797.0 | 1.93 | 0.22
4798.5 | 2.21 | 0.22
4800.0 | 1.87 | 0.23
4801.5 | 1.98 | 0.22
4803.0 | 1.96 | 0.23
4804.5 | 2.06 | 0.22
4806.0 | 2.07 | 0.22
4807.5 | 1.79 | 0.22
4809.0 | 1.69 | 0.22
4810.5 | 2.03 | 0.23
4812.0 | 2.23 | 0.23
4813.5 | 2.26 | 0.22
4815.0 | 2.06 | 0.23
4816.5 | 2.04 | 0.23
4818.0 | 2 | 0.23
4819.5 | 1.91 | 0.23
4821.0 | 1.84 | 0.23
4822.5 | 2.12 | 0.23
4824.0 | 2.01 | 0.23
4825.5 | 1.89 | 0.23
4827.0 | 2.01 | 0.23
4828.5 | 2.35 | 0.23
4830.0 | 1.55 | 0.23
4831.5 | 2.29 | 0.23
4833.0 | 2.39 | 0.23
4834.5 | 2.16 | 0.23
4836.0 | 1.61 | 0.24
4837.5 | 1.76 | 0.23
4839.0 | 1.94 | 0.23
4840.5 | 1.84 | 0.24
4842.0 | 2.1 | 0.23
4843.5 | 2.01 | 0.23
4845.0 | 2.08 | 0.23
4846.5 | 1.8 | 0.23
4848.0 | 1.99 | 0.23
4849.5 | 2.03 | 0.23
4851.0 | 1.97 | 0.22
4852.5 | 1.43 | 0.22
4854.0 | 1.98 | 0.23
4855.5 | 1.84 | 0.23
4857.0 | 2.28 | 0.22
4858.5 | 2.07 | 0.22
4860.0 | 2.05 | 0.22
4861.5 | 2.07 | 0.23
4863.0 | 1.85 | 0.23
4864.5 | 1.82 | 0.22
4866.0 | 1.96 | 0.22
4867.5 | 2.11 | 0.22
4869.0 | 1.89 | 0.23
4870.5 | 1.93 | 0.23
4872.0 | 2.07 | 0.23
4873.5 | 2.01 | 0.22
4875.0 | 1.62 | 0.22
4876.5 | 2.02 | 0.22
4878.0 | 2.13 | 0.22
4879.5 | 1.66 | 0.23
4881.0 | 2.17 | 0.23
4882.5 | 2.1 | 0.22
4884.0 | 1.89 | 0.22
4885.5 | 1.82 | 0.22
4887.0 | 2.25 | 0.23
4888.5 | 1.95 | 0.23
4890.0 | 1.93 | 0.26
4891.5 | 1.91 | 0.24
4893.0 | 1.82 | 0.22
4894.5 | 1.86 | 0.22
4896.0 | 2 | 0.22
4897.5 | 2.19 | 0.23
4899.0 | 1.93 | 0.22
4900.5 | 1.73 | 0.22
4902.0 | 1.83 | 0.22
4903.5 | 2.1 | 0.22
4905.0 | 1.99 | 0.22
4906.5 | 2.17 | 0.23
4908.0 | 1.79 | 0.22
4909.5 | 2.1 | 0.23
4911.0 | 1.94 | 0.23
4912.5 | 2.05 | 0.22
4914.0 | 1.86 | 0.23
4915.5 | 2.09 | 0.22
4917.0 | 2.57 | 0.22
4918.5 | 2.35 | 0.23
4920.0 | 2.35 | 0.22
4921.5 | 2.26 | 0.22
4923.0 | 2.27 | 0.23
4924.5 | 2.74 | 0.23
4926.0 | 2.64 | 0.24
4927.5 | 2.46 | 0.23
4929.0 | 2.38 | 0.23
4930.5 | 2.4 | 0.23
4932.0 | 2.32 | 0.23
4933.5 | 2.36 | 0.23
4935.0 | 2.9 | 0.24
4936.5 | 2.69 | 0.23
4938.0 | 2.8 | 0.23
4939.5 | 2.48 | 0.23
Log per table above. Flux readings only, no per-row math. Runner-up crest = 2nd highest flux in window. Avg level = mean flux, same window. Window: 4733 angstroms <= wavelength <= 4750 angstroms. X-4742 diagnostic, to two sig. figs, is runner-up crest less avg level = 0.33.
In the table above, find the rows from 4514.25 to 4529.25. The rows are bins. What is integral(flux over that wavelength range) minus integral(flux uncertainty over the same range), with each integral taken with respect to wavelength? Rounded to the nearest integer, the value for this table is 29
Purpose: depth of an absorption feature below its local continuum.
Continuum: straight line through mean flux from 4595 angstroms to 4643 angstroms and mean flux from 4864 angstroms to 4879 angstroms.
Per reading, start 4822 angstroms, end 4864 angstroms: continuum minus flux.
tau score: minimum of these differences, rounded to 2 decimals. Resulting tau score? -0.42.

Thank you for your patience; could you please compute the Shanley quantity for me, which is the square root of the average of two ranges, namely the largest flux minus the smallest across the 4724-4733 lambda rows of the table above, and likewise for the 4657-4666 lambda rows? 0.682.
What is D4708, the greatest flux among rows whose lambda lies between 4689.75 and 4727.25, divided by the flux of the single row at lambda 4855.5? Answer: 1.20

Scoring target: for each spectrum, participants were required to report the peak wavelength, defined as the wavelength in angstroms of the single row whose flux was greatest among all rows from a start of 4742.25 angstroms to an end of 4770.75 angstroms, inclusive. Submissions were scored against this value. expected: 4770.0 angstroms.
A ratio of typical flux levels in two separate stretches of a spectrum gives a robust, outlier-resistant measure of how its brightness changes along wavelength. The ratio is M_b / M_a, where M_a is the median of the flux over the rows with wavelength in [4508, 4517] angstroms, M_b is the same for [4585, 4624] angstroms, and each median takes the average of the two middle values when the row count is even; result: 0.98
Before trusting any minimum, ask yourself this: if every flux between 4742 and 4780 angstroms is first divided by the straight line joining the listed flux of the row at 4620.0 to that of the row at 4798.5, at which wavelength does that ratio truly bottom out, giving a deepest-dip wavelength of 4767.0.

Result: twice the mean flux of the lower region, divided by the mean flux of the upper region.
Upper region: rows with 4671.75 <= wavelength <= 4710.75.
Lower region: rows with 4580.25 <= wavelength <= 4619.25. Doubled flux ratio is 2.12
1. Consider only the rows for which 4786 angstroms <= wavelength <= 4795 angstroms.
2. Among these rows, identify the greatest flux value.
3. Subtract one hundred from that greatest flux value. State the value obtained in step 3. -97.79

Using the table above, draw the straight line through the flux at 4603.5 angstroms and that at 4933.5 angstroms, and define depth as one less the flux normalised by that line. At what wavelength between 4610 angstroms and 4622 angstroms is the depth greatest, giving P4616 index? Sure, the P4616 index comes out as 4618.5 angstroms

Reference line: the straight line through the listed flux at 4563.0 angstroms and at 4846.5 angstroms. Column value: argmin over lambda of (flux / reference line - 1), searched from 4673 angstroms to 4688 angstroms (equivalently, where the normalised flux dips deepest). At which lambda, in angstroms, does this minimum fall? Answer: 4677.0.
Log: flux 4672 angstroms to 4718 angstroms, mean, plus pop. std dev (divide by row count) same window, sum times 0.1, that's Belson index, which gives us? 0.207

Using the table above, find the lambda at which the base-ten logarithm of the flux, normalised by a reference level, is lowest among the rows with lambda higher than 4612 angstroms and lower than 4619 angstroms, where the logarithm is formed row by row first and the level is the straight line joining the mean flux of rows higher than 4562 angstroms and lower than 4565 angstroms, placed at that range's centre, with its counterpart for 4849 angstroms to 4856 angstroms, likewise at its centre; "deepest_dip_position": 4618.5 angstroms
